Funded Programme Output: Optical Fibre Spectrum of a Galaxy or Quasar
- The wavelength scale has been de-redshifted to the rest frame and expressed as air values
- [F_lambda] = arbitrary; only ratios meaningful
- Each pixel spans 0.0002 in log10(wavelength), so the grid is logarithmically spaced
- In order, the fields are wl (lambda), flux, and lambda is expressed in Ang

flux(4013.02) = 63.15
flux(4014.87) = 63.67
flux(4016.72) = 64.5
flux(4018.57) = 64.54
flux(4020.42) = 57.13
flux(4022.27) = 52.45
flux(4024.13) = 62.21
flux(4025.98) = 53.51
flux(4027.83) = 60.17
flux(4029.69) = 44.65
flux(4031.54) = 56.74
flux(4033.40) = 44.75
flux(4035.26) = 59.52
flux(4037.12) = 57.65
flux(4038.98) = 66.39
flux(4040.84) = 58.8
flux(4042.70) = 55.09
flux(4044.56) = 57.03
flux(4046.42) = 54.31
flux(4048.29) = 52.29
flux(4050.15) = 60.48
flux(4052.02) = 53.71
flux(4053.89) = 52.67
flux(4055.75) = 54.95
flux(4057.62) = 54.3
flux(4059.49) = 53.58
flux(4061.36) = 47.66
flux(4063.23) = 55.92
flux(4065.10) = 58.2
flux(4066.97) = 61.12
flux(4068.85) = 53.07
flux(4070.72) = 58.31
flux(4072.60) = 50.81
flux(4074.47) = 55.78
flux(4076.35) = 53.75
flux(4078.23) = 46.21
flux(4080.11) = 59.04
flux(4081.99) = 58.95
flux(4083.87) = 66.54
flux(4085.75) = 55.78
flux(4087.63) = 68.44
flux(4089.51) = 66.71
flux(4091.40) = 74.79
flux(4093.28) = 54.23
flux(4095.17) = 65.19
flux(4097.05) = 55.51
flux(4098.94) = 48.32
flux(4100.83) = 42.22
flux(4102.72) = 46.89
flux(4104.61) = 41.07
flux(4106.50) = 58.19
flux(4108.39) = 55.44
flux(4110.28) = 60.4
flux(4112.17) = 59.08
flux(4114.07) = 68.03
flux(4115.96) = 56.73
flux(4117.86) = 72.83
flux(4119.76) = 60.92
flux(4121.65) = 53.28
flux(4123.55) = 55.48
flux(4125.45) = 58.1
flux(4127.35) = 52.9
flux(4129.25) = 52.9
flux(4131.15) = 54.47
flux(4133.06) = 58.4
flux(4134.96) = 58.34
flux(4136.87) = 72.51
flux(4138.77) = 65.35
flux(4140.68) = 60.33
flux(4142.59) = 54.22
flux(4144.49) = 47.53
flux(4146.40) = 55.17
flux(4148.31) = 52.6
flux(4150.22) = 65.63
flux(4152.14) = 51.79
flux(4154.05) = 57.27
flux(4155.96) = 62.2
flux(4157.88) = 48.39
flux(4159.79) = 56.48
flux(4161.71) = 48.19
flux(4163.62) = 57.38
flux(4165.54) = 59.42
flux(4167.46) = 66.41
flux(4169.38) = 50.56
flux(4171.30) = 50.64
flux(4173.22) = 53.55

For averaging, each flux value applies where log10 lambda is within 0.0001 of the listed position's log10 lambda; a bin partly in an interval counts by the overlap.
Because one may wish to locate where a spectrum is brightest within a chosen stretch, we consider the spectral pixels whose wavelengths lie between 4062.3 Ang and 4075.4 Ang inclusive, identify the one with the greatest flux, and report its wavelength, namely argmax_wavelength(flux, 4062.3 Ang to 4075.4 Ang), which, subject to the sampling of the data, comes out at 4066.97 Ang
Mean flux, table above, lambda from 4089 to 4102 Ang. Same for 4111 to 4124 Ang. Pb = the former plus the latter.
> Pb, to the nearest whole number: 119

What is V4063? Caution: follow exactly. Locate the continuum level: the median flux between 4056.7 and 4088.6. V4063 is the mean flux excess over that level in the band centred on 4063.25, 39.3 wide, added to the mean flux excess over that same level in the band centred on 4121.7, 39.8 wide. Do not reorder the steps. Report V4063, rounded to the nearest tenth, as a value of 1.5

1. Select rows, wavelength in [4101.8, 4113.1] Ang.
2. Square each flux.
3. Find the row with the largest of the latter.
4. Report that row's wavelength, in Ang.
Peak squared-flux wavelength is 4110.28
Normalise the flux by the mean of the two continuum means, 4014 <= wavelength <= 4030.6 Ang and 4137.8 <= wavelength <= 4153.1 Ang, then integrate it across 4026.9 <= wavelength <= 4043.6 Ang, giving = 16.3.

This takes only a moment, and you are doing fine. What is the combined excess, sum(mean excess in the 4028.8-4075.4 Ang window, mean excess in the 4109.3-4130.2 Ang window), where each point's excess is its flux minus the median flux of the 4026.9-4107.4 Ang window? 3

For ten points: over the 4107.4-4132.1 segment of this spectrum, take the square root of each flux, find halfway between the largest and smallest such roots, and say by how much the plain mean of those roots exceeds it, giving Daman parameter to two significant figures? -0.26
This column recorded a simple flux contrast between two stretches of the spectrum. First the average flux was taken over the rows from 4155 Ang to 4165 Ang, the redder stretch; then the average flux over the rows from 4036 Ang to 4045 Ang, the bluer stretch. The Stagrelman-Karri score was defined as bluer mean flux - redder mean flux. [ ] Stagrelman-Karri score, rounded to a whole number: 4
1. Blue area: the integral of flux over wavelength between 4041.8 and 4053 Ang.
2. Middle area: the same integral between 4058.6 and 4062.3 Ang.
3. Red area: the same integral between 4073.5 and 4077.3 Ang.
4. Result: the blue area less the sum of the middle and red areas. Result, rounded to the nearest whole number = 226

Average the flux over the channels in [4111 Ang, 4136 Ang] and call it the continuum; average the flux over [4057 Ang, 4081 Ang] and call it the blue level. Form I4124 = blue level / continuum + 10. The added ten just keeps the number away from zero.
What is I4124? 10.9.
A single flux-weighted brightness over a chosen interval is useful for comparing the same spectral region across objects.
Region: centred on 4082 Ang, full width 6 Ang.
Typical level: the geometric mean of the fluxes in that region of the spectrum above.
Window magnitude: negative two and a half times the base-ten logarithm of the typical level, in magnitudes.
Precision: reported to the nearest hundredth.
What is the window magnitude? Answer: -4.47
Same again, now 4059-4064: -4.30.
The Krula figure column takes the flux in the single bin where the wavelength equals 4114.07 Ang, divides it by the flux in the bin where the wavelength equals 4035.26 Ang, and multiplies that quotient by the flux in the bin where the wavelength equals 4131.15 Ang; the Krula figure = 62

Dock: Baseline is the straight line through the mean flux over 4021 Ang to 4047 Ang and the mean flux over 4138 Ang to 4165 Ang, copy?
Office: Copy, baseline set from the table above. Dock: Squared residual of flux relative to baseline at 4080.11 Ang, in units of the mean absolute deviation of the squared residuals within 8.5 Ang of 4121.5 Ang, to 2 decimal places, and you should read 0.13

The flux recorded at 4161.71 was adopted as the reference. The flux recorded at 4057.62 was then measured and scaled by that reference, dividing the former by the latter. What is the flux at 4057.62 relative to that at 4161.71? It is 1.13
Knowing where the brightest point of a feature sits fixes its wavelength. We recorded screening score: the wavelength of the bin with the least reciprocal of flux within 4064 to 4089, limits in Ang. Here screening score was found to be 4087.63 Ang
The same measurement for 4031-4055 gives 4038.98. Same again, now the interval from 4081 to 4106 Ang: 4091.40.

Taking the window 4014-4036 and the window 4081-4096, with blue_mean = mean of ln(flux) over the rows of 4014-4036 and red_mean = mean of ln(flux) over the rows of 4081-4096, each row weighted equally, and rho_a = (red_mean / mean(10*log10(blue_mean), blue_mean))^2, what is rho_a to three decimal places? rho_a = 0.676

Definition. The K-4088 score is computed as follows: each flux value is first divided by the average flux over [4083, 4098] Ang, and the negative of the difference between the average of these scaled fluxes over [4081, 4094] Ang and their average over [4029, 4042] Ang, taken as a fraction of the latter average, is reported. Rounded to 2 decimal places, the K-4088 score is -0.15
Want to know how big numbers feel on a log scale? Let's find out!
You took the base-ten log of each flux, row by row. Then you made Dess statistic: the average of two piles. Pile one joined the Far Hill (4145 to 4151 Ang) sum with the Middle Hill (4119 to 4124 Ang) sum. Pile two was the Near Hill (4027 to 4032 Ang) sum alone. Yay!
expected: 7.86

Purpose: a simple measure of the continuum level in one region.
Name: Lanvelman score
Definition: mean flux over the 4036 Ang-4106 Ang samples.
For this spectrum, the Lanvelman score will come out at 56.1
